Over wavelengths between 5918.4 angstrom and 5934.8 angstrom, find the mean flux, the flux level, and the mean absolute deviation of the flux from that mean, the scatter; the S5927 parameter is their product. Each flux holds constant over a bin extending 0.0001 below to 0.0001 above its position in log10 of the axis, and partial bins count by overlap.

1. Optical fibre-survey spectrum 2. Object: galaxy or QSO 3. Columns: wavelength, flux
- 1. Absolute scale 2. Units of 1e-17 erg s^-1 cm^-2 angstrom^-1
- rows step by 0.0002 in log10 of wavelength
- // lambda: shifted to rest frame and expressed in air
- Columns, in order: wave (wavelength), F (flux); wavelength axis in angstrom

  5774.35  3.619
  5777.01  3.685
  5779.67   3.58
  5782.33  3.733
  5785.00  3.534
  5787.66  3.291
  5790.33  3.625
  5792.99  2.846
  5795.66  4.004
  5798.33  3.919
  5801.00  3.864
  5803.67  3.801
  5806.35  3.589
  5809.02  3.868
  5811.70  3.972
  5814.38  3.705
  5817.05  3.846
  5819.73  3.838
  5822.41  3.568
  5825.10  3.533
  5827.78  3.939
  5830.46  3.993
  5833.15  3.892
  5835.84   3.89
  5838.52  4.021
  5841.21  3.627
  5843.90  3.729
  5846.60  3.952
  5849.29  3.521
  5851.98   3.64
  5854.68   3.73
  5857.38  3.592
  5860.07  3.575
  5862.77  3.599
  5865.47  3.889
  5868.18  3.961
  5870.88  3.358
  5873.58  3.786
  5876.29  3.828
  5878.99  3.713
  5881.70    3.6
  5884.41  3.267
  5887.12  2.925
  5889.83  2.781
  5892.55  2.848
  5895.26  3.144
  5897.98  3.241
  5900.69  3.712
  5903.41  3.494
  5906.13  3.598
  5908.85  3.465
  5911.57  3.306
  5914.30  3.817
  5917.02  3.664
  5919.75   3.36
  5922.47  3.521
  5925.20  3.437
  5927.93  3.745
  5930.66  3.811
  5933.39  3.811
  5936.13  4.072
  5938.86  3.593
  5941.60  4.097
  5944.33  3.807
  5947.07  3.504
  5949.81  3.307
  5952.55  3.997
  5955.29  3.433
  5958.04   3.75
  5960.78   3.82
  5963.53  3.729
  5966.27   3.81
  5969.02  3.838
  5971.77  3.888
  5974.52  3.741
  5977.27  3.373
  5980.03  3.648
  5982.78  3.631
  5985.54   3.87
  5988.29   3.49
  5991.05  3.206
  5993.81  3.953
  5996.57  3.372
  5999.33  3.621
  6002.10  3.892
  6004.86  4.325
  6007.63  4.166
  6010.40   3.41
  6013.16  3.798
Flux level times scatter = 0.6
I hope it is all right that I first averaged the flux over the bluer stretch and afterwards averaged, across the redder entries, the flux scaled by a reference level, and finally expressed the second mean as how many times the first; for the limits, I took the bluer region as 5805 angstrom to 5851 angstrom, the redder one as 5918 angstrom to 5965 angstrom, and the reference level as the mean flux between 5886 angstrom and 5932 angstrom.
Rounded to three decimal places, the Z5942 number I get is 0.286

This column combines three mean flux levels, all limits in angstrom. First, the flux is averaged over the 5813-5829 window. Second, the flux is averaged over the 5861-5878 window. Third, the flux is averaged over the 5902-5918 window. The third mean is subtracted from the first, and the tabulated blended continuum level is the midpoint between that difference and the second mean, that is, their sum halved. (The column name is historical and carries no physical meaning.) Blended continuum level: 1.96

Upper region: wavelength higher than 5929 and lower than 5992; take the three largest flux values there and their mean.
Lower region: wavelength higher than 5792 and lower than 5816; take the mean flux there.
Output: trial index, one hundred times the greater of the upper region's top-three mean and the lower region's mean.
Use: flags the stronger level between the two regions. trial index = 406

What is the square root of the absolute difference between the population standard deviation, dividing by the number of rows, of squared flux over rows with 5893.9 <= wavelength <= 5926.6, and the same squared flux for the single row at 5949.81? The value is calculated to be 3.10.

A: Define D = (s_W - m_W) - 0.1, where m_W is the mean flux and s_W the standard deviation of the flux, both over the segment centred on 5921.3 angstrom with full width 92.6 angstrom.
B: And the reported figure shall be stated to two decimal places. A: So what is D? -3.34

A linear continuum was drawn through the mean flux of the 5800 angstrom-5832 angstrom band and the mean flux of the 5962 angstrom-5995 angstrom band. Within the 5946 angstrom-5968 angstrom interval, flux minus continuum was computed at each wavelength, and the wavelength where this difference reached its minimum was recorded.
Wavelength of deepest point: 5949.81 angstrom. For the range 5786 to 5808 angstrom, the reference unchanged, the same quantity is 5792.99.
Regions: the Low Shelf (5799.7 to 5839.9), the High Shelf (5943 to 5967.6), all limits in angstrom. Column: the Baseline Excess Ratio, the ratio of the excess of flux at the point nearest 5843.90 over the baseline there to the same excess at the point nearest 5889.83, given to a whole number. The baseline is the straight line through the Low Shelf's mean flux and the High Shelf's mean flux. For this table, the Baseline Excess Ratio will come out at 0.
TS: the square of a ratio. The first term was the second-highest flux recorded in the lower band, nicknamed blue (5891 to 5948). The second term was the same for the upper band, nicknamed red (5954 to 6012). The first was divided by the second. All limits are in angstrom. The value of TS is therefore 0.96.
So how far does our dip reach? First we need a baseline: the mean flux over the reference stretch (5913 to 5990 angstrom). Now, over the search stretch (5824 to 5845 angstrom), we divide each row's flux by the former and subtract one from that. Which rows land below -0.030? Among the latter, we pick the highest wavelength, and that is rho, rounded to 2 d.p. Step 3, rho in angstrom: 5825.10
